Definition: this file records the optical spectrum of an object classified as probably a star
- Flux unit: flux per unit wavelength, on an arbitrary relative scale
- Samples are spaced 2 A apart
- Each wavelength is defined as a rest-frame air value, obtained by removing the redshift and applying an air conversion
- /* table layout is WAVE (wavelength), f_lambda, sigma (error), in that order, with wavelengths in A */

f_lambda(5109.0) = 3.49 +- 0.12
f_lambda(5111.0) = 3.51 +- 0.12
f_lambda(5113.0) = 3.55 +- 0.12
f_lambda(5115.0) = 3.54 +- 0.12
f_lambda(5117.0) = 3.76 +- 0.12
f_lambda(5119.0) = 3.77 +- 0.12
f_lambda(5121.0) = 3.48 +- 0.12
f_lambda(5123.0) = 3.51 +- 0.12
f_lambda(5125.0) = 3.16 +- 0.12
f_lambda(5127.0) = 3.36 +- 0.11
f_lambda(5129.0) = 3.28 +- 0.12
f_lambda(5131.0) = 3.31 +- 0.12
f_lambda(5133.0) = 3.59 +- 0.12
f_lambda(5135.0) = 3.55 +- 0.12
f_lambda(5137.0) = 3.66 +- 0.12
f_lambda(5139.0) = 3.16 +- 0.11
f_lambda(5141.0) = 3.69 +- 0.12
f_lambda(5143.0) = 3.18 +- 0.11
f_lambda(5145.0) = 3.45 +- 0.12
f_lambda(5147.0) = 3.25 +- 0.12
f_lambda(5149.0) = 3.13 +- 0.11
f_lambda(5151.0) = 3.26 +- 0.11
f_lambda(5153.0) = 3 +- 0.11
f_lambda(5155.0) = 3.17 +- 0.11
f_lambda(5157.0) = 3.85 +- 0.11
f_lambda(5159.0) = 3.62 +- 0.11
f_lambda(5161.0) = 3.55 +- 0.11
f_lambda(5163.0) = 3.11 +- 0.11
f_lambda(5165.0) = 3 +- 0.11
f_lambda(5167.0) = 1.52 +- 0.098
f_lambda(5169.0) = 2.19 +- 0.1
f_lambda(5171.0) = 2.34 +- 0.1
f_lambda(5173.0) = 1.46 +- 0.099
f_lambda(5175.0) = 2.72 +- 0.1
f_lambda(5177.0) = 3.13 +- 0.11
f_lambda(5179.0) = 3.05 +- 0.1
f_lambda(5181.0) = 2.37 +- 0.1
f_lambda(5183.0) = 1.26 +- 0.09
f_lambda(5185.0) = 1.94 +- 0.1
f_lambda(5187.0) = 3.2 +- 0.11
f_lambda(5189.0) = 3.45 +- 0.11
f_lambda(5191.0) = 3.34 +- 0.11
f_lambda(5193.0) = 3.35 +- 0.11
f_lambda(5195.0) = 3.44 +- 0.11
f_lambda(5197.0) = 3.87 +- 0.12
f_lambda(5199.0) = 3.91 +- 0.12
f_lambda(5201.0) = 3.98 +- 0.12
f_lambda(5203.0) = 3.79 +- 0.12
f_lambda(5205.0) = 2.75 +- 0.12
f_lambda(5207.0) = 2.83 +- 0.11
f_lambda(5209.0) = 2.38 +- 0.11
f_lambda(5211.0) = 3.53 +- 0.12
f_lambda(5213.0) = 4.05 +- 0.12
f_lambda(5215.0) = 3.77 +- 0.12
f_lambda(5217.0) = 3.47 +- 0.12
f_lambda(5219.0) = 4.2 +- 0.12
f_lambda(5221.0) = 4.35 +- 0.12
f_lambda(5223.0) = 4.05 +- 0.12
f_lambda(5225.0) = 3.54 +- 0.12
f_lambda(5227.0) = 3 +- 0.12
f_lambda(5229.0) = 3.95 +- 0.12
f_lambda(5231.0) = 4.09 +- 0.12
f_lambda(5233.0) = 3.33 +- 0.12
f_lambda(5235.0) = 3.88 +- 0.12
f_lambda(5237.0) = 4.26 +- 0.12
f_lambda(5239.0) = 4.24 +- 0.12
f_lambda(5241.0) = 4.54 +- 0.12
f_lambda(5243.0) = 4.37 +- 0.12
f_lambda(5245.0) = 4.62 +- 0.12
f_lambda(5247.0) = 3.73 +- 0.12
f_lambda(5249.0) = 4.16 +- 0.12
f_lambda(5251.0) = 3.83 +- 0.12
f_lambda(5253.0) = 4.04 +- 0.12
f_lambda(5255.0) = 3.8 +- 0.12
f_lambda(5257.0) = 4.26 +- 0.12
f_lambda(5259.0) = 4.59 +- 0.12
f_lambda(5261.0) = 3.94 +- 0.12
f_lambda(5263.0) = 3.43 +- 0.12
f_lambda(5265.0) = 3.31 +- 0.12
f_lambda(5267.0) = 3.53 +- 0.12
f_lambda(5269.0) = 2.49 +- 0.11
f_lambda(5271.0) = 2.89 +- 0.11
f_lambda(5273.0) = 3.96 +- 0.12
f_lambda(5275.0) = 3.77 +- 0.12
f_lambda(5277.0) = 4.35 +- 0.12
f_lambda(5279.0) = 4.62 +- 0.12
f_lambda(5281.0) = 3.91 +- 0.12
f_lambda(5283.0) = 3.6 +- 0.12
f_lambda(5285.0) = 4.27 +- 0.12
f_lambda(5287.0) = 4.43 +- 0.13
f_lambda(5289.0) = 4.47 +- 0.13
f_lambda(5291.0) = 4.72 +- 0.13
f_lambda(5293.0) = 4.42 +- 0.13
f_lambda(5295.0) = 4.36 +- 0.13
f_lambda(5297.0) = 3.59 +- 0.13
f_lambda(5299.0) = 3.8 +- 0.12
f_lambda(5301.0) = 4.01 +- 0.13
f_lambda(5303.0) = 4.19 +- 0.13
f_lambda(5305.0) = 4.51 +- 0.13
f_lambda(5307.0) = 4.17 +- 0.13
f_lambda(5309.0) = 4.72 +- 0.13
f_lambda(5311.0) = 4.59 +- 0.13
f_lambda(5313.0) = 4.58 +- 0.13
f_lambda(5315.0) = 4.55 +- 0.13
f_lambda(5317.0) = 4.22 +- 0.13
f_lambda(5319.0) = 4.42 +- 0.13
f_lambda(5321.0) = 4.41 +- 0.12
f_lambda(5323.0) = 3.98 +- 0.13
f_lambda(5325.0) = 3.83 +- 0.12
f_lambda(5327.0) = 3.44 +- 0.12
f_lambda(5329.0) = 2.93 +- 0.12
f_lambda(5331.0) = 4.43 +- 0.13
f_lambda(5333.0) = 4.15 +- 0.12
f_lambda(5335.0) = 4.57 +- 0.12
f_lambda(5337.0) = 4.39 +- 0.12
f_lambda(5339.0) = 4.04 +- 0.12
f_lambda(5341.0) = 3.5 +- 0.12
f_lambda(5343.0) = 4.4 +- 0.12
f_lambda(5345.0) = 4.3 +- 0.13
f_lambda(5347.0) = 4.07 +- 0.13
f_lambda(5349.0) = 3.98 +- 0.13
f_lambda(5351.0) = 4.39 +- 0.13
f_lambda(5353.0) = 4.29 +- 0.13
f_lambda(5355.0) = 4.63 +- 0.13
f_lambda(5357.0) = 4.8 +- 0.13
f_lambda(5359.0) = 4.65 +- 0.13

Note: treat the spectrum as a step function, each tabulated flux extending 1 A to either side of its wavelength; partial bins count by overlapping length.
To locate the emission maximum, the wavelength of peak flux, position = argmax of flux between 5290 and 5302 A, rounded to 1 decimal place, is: 5291.0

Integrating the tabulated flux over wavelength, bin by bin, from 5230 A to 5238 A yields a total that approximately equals 31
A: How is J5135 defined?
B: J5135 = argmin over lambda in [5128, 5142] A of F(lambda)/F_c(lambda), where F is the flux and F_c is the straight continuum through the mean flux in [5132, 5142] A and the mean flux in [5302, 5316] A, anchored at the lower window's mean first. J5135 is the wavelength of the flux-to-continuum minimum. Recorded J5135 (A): 5139.0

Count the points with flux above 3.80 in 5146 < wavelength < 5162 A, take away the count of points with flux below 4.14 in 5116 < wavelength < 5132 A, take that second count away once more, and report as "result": -15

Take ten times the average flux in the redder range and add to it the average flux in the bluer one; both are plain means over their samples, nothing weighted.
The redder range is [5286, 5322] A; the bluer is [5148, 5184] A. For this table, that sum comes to 46.2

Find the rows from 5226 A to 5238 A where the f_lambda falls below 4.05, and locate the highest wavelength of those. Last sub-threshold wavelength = 5235.0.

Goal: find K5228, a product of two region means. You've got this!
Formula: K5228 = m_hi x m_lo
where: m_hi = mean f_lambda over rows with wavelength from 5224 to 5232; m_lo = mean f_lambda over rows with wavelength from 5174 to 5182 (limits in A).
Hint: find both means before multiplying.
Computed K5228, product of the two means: 10.3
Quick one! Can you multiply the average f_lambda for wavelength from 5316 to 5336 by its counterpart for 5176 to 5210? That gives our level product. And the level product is 12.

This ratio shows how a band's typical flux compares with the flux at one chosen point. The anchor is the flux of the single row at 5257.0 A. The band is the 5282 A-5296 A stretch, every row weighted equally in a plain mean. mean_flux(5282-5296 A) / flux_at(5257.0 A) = 1.02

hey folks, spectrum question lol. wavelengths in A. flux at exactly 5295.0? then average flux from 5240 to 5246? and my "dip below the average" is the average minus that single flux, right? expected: 0.15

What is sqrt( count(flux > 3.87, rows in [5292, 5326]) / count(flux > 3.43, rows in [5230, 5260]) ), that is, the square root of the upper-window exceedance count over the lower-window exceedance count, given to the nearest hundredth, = 1.00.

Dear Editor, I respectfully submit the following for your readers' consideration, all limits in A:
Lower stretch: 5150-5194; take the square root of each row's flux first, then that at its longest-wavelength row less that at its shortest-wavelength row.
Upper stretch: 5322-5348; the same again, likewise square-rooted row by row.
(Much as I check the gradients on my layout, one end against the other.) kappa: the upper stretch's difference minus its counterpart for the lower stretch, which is 0.0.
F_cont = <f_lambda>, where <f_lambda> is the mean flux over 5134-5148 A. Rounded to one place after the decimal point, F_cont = 3.4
